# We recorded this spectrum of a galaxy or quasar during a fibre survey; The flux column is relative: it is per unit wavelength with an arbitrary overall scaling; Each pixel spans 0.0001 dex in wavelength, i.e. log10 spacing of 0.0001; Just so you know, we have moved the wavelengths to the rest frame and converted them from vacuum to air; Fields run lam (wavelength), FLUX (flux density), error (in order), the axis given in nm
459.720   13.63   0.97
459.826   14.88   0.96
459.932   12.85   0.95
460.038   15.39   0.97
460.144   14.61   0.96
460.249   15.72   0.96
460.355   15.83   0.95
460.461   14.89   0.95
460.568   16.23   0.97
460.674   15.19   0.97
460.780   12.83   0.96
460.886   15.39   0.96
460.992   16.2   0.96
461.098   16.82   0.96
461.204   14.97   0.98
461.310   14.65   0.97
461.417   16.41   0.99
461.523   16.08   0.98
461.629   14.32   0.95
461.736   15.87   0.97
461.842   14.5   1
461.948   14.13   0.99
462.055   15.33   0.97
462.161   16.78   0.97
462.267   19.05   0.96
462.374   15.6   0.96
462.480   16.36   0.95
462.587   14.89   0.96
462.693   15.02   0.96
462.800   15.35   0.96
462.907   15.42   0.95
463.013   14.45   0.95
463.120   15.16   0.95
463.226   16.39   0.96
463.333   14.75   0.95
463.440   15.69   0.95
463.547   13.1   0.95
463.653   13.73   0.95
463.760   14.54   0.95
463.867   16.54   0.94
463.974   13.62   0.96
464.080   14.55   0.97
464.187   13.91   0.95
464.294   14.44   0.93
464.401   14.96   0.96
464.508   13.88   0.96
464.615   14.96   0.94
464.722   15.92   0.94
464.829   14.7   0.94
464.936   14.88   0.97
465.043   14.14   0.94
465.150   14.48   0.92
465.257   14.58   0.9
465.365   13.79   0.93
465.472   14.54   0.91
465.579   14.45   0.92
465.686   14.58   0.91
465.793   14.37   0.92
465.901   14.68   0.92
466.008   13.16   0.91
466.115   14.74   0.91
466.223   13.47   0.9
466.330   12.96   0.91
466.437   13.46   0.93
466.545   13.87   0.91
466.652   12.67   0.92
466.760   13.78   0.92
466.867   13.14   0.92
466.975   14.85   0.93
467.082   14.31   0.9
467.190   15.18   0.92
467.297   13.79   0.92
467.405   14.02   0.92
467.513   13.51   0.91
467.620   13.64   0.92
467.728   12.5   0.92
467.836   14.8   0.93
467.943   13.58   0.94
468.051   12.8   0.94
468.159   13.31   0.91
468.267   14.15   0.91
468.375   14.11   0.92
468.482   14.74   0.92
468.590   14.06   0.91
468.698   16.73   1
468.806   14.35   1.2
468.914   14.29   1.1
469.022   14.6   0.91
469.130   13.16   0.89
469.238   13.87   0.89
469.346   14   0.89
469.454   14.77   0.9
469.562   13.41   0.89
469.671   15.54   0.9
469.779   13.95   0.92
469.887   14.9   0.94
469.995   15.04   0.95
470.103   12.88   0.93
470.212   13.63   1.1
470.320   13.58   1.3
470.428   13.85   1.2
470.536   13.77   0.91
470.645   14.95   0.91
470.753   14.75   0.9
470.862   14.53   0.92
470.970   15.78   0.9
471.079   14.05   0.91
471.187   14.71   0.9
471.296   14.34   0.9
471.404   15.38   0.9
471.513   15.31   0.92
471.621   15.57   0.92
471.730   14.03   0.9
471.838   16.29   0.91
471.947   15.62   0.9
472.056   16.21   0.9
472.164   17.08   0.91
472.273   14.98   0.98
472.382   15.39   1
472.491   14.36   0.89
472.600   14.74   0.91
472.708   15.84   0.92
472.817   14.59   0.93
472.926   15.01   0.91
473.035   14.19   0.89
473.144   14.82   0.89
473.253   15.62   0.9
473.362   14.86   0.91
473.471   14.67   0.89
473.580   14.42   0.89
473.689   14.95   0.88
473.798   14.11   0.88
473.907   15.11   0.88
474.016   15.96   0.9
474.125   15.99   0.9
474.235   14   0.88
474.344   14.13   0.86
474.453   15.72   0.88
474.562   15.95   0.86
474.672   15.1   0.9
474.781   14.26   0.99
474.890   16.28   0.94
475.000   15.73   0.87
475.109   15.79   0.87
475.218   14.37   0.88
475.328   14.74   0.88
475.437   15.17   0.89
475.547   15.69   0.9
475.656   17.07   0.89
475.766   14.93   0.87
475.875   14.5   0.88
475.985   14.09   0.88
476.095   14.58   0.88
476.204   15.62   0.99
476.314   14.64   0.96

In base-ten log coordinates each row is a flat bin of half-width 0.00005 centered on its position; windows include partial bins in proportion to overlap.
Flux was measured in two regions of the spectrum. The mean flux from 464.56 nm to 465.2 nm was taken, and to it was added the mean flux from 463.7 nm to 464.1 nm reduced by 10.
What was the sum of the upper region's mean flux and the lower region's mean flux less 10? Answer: 19.7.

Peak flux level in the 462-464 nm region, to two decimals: 19.05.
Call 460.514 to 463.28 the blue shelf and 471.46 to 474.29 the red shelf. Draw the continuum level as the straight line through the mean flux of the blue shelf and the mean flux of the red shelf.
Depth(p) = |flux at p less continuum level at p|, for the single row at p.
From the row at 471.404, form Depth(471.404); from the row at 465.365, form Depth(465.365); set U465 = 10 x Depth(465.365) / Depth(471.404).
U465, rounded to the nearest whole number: 86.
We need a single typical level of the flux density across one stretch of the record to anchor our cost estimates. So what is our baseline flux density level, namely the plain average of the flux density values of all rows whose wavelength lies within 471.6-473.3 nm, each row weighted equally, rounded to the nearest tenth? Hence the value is 15.3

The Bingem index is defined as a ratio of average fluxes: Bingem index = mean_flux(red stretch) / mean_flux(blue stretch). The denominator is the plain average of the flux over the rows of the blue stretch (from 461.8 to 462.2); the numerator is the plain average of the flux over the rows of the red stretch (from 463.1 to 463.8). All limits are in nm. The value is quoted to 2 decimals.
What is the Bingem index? 0.97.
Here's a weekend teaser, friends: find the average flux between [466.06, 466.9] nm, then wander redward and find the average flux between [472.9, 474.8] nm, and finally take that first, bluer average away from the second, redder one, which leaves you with 1.4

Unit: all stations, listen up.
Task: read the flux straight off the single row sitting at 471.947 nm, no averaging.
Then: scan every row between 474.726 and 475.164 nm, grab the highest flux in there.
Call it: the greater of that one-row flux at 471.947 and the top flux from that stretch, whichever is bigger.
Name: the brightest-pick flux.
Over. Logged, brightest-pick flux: 16.3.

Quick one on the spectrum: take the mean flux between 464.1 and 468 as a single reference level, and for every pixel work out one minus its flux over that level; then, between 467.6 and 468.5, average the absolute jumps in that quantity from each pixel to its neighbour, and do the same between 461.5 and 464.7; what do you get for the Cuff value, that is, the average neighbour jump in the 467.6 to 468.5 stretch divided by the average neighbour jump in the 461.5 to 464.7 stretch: 0.76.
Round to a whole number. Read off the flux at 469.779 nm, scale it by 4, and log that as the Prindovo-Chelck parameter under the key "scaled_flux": 56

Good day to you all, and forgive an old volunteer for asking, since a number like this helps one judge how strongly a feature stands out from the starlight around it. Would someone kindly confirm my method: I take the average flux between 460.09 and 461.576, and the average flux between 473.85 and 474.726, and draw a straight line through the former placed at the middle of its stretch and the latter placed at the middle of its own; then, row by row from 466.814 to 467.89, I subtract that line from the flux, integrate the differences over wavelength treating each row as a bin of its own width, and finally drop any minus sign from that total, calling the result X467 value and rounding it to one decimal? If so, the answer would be 1.5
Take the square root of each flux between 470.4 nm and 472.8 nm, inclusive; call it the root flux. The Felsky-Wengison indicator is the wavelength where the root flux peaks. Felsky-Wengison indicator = 472.164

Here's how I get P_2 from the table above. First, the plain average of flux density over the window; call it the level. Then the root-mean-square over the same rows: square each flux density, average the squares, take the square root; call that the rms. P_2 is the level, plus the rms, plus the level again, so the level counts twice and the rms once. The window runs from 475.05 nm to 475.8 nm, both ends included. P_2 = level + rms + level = 46.2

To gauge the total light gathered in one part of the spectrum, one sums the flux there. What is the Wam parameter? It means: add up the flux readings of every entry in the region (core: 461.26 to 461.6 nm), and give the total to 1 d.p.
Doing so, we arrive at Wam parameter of 47.1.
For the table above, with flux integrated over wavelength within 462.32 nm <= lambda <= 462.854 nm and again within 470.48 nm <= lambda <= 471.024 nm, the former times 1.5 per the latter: 1.54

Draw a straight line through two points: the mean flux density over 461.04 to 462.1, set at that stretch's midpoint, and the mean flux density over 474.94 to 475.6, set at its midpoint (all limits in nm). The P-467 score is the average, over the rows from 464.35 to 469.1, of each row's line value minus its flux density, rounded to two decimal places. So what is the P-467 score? 1.12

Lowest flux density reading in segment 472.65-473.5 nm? 14.19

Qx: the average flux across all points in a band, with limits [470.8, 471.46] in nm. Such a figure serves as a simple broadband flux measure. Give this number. 14.8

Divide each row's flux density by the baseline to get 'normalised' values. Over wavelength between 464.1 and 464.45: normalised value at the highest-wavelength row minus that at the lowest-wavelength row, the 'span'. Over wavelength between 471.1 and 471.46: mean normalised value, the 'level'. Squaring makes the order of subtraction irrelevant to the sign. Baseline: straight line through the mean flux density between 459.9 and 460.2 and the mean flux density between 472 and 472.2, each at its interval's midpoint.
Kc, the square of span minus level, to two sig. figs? 0.69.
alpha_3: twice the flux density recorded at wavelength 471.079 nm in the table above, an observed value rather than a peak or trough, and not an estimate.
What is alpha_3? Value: 28.1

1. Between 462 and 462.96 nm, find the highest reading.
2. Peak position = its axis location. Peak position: 462.267 nm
